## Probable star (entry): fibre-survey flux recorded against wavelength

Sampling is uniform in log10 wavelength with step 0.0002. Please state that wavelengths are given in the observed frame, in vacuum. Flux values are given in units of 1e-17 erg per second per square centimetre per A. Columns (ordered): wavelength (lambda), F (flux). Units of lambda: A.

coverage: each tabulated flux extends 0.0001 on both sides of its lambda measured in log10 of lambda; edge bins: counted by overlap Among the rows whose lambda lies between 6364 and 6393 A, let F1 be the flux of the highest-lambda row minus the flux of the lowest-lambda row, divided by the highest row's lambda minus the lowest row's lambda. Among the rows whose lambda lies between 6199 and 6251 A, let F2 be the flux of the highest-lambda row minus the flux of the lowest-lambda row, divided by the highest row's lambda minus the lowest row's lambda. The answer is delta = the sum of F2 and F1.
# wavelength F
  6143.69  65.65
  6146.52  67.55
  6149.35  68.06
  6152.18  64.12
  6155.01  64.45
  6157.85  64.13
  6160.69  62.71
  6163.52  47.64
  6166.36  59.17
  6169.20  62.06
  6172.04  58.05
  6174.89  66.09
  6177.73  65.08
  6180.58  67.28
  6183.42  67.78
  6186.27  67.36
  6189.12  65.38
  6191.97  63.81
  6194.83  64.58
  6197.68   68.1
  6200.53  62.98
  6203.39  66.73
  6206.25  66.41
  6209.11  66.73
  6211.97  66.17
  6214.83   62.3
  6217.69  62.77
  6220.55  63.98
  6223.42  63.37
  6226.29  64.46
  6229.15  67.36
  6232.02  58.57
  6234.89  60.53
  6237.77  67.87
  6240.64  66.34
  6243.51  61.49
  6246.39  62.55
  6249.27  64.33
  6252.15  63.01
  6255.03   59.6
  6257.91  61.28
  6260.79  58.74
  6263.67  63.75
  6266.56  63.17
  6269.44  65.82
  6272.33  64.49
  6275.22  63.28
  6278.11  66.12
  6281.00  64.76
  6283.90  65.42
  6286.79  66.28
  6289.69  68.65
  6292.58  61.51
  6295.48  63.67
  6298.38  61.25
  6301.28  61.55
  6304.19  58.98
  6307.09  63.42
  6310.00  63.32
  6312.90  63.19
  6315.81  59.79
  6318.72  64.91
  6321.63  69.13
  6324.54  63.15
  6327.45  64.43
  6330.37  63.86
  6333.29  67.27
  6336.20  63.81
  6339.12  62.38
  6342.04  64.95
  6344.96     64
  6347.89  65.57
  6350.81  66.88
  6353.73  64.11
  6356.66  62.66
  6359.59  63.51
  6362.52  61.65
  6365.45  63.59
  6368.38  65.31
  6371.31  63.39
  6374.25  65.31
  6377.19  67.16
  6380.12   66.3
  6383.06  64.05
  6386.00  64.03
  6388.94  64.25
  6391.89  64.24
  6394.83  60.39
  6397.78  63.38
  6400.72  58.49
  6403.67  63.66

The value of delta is 0.05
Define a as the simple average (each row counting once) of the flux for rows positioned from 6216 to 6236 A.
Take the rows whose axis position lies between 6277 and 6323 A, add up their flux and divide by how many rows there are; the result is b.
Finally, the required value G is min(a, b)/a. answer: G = 1.00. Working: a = 63.0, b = 63.9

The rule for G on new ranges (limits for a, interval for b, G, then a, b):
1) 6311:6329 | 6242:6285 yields 0.99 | 64.1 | 63.2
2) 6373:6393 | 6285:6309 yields 0.97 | 65.0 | 63.2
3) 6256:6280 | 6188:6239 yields 1.00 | 63.3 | 64.6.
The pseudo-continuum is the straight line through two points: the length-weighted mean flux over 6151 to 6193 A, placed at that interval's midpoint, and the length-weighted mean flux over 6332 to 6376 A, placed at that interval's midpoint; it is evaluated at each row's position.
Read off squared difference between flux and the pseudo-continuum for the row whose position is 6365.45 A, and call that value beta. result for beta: 0.6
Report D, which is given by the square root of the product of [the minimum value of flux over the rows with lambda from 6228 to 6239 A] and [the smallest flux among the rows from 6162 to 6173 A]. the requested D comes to 52.8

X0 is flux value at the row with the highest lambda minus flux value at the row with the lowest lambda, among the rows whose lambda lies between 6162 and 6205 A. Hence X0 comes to 19.1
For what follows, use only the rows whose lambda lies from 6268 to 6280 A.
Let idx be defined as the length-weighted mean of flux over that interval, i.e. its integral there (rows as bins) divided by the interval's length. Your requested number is 65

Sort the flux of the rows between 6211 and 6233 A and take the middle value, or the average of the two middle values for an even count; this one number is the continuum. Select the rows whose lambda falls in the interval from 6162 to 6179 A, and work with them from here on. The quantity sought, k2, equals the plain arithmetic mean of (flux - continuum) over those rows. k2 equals -4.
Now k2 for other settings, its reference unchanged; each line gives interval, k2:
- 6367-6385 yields 2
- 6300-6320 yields -2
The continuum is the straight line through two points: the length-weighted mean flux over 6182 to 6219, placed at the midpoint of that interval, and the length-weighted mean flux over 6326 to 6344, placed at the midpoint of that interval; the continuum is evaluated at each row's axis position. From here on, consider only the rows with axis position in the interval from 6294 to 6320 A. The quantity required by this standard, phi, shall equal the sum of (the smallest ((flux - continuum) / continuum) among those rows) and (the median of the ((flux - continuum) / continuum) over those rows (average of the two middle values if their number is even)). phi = -0.110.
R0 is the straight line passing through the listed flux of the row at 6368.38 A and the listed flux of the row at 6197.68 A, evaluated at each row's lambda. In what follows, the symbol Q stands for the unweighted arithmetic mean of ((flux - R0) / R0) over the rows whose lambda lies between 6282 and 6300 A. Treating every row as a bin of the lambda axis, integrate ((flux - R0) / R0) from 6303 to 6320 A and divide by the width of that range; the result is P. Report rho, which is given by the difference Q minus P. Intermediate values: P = -0.060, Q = -0.032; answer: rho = 0.03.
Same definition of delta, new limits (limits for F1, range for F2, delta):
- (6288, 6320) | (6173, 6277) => -0.16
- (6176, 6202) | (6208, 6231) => -0.06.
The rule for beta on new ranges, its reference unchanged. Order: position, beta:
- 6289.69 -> 23.1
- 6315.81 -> 17.9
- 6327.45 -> 0.1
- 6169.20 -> 0.8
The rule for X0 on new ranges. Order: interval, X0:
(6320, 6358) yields -6.5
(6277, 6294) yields -4.6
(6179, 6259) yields -6.0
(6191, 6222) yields 0.2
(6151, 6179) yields 1.0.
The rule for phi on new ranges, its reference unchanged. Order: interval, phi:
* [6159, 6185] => -0.322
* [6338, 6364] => -0.045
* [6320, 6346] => -0.037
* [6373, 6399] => -0.052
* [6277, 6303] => -0.055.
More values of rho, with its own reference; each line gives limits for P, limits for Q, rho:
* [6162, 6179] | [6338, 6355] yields 0.11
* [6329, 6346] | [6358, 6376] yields 0.00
